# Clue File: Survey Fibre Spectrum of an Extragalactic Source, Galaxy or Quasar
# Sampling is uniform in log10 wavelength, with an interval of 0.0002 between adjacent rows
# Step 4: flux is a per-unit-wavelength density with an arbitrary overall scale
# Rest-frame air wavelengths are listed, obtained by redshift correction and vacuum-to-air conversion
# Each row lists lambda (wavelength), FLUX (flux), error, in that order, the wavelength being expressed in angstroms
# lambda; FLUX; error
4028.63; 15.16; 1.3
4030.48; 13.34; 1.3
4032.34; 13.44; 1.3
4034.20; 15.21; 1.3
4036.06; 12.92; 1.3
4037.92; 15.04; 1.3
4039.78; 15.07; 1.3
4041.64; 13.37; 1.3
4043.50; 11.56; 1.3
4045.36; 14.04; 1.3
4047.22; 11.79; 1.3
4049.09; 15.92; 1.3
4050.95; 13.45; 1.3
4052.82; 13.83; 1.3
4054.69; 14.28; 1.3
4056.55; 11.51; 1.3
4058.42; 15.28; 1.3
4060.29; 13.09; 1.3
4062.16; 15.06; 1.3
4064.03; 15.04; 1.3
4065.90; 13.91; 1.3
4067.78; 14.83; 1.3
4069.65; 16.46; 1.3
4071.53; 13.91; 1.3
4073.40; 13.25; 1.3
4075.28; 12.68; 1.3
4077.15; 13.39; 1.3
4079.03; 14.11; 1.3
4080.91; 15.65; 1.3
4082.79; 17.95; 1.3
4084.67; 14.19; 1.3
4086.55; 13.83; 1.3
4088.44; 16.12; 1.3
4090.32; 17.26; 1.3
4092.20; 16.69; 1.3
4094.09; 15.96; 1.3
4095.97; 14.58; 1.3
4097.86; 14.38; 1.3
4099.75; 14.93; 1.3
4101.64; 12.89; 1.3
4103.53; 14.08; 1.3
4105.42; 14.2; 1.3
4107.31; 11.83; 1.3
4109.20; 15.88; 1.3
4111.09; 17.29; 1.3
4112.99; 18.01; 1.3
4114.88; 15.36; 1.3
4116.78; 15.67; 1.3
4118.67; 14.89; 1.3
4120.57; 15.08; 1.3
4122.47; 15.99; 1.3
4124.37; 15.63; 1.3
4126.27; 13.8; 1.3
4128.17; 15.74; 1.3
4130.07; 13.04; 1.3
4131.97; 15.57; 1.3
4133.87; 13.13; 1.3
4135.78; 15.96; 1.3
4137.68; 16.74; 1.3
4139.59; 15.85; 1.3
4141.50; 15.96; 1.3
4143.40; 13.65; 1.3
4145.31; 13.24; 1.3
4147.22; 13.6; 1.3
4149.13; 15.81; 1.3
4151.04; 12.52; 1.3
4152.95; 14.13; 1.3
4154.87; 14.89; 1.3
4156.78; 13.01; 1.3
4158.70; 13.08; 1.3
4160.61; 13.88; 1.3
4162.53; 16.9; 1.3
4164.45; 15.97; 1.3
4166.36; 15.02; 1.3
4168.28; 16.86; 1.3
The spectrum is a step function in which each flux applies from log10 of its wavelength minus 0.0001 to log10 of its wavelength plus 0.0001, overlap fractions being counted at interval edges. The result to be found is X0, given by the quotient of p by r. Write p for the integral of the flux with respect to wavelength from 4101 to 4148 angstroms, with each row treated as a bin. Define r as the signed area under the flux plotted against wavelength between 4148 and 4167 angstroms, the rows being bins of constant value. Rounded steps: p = 702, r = 276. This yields 2.5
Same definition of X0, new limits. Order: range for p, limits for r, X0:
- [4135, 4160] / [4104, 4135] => 0.8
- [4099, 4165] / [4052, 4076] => 2.9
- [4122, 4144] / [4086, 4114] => 0.8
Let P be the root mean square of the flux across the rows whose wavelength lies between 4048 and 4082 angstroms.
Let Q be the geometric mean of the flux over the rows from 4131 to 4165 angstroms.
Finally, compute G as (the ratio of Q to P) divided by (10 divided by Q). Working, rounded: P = 14.3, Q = 14.6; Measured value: 1.49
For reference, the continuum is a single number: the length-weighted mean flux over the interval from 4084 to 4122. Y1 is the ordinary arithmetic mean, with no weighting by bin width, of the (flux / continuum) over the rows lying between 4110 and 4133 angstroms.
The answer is 1.02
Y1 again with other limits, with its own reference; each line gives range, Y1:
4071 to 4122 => 0.99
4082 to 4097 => 1.04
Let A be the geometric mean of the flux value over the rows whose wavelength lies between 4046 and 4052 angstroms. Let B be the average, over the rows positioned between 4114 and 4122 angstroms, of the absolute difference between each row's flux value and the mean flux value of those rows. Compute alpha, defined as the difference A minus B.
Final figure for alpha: 13.4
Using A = 13.6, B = 0.3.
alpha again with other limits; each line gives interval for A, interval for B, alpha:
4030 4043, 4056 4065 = 12.7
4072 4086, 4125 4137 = 13.2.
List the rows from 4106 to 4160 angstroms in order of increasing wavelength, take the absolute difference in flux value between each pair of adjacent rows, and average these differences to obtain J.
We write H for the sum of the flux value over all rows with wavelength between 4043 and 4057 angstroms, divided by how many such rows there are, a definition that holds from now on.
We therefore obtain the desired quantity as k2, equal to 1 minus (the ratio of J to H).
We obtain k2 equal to 0.888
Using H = 13.3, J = 1.49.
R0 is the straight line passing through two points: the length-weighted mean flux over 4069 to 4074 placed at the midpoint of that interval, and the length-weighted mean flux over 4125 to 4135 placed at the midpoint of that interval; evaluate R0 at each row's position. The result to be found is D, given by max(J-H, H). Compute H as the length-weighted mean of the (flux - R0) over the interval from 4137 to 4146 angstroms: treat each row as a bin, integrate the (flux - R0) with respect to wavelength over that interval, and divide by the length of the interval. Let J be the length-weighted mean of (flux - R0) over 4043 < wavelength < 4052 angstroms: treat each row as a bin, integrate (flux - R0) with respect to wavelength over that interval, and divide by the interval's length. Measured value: 0.8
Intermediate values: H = 0.8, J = -1.1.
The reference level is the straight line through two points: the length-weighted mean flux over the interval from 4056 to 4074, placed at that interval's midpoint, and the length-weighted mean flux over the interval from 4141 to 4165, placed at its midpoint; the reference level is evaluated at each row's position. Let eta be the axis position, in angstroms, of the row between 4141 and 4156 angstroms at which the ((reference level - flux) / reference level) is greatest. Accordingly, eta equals 4151.04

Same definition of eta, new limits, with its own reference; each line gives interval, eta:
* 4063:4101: 4075.28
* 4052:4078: 4056.55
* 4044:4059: 4056.55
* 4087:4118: 4107.31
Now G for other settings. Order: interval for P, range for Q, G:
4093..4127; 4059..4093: 1.45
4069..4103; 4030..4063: 1.26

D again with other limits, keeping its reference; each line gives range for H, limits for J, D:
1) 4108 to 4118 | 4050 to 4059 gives 1.9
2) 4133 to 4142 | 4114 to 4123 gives 1.2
